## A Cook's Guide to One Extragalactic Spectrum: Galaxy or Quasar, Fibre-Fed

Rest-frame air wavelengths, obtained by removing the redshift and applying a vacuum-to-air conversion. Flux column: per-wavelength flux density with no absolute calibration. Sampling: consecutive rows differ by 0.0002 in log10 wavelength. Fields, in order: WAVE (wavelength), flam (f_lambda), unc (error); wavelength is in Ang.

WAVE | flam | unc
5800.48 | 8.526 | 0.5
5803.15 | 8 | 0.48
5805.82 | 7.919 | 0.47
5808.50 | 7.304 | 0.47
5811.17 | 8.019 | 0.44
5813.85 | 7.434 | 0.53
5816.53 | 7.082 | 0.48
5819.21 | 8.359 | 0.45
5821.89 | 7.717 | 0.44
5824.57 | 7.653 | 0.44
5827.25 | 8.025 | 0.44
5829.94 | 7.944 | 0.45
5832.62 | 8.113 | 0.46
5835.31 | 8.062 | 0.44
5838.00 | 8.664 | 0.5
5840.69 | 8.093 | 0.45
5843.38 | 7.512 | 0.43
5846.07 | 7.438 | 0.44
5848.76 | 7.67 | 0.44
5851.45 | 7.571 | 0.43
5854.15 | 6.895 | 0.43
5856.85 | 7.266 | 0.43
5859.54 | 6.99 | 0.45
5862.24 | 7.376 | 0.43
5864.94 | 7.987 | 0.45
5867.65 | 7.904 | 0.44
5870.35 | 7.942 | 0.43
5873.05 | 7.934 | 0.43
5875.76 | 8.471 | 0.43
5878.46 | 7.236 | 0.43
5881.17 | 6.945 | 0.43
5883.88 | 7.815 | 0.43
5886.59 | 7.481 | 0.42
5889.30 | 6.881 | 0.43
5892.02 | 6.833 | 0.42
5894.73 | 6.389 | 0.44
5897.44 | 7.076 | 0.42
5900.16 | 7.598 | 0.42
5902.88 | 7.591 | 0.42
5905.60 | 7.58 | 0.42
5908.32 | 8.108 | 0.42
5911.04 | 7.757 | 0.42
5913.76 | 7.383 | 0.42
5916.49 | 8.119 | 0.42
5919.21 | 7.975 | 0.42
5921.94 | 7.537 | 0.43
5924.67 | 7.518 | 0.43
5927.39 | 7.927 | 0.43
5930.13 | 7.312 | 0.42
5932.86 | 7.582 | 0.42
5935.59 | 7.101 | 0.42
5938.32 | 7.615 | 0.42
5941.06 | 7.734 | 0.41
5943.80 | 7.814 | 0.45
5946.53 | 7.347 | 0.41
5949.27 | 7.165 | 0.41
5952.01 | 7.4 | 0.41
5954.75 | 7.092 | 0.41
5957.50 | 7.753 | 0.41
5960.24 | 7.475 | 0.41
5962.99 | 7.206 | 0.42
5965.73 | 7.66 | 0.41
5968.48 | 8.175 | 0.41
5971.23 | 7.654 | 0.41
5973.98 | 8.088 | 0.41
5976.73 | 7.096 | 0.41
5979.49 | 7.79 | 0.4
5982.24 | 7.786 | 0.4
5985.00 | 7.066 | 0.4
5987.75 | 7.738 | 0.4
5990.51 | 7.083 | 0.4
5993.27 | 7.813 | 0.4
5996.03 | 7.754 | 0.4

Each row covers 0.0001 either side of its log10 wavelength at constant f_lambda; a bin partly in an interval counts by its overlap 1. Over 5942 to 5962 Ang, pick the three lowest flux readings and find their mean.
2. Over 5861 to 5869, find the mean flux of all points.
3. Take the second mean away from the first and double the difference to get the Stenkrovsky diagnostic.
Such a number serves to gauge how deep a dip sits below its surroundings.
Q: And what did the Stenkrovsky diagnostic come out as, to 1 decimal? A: -1.1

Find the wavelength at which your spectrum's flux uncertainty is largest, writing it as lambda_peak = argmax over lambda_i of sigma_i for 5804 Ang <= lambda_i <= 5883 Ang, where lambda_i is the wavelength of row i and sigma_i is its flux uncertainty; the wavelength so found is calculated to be 5813.85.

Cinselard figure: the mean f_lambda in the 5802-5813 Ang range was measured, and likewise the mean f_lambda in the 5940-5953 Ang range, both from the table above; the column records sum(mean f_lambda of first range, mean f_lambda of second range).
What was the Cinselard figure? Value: 15.3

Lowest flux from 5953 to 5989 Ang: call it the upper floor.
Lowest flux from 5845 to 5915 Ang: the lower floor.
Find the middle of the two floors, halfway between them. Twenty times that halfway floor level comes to 135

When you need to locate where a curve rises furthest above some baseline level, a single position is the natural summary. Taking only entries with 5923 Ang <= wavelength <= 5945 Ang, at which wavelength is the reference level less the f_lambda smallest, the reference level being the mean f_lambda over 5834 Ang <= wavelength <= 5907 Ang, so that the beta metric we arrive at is 5927.39 Ang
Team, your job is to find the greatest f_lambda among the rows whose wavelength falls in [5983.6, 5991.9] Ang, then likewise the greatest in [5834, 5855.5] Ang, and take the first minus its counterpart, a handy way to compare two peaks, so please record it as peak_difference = -0.9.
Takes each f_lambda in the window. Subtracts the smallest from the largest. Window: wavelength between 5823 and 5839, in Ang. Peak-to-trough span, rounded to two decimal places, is 1.01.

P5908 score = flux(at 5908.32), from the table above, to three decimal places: 8.108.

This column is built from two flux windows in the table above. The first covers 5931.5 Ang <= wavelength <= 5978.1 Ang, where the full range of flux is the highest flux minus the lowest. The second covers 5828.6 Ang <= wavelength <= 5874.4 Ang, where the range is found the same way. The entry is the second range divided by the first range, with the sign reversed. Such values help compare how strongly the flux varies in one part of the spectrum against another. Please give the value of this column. -1.6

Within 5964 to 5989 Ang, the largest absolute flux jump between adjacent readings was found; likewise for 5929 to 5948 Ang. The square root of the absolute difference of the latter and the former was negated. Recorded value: -0.7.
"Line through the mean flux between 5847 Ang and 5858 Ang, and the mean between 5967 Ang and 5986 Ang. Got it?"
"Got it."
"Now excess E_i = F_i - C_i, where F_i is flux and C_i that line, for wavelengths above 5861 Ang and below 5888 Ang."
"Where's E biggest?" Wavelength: 5875.76 Ang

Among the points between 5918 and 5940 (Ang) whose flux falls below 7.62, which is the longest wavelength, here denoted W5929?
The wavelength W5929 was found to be 5938.32 Ang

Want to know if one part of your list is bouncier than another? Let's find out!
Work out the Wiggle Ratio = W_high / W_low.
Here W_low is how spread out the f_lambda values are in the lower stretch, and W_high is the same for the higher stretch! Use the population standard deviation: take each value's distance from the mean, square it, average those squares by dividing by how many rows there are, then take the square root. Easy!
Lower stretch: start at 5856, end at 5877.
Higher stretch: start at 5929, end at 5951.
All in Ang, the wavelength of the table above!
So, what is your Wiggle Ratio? 0.55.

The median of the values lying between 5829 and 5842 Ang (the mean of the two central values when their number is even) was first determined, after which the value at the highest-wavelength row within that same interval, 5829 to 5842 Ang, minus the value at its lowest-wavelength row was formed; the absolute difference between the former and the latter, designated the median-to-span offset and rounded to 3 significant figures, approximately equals 7.94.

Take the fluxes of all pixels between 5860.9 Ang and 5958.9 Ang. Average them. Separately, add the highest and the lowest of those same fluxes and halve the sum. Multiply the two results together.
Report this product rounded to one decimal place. 56.0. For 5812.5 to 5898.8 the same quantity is 57.1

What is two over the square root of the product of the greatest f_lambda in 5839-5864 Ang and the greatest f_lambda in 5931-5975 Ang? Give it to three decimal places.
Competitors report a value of 0.246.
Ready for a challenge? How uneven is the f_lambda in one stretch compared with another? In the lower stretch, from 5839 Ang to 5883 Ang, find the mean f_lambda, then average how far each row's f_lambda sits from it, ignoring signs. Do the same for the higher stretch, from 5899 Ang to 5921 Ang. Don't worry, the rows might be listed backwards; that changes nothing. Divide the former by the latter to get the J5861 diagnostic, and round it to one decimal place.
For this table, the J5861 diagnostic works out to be 1.6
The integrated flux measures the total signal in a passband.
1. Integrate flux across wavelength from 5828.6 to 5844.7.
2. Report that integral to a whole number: 130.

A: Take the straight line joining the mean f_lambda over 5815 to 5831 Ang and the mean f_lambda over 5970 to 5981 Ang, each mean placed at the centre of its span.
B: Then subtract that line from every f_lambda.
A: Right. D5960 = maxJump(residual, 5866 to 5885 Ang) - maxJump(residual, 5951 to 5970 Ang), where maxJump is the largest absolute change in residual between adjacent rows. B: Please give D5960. 0.57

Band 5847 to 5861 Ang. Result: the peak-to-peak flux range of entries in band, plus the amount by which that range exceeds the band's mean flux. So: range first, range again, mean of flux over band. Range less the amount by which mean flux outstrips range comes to -5.7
